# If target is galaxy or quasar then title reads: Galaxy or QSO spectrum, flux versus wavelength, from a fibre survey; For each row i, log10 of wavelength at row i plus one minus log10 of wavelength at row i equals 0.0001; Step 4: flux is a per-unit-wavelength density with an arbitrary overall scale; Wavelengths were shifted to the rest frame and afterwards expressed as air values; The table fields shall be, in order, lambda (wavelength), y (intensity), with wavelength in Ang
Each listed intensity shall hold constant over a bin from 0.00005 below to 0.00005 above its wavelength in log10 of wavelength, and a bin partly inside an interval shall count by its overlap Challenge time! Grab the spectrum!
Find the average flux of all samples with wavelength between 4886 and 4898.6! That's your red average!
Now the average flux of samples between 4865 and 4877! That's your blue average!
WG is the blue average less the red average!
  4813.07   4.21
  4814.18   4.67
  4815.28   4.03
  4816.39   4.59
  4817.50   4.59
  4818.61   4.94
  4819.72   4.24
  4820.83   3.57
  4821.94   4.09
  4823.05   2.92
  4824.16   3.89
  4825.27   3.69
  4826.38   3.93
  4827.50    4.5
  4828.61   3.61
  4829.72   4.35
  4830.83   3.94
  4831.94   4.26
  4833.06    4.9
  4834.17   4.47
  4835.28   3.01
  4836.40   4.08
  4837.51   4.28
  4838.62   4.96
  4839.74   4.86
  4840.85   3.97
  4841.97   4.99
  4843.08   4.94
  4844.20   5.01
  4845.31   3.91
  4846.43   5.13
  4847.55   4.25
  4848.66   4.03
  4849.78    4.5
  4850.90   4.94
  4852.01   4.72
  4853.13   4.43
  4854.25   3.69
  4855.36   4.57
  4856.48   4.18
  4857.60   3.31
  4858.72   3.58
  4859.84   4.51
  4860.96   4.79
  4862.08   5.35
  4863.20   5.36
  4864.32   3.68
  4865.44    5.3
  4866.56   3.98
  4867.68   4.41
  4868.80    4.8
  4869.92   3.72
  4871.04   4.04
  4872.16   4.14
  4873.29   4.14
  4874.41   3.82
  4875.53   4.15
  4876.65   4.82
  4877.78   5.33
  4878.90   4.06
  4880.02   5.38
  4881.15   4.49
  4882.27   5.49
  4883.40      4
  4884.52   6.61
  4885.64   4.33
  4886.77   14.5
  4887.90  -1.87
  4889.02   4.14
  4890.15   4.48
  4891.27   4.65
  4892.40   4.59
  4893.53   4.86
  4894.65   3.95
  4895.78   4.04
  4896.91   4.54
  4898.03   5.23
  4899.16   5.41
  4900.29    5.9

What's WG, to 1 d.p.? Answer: -0.5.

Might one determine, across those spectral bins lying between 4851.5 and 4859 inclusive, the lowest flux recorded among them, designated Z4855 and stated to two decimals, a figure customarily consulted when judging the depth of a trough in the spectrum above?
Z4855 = 3.31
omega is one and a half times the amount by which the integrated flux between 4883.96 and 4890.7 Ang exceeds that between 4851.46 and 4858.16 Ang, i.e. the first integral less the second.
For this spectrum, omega 13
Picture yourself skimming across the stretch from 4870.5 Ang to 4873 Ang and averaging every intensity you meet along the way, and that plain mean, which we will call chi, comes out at 4.09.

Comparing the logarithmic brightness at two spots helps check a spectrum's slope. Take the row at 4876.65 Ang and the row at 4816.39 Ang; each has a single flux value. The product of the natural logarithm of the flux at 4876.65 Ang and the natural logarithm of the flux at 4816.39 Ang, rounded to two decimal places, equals 2.40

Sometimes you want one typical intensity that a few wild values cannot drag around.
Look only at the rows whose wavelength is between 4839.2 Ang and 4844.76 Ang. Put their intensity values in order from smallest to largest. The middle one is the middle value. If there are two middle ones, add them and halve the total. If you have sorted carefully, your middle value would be 4.94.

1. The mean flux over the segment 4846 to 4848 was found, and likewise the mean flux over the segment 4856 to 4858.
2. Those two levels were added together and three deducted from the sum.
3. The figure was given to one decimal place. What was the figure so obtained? 5.4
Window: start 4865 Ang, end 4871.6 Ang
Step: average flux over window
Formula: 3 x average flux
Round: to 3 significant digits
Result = 13.1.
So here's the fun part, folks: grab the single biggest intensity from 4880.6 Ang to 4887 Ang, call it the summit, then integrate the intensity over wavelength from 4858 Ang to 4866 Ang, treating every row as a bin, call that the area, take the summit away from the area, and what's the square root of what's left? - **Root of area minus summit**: 4.7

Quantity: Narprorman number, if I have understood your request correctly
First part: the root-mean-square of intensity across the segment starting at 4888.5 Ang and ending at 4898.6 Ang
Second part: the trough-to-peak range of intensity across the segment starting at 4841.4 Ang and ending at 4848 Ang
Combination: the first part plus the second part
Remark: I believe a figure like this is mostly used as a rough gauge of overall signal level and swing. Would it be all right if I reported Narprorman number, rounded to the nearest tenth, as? 5.7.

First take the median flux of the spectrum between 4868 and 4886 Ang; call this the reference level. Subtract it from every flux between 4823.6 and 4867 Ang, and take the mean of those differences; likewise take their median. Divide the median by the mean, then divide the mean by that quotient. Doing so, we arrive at 0.1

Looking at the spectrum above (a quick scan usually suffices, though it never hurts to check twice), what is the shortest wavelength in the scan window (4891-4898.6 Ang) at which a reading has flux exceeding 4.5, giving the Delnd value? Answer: 4891.27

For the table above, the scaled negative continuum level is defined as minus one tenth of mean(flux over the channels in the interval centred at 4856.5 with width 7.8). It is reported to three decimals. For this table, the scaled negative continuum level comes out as -0.404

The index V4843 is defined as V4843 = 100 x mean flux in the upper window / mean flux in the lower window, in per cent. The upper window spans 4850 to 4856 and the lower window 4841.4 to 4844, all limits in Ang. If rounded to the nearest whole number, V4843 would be 90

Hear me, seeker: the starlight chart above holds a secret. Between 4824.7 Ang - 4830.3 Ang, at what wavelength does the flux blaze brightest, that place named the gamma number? 4827.50 Ang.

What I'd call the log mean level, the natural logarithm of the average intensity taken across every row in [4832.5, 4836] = 1.42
